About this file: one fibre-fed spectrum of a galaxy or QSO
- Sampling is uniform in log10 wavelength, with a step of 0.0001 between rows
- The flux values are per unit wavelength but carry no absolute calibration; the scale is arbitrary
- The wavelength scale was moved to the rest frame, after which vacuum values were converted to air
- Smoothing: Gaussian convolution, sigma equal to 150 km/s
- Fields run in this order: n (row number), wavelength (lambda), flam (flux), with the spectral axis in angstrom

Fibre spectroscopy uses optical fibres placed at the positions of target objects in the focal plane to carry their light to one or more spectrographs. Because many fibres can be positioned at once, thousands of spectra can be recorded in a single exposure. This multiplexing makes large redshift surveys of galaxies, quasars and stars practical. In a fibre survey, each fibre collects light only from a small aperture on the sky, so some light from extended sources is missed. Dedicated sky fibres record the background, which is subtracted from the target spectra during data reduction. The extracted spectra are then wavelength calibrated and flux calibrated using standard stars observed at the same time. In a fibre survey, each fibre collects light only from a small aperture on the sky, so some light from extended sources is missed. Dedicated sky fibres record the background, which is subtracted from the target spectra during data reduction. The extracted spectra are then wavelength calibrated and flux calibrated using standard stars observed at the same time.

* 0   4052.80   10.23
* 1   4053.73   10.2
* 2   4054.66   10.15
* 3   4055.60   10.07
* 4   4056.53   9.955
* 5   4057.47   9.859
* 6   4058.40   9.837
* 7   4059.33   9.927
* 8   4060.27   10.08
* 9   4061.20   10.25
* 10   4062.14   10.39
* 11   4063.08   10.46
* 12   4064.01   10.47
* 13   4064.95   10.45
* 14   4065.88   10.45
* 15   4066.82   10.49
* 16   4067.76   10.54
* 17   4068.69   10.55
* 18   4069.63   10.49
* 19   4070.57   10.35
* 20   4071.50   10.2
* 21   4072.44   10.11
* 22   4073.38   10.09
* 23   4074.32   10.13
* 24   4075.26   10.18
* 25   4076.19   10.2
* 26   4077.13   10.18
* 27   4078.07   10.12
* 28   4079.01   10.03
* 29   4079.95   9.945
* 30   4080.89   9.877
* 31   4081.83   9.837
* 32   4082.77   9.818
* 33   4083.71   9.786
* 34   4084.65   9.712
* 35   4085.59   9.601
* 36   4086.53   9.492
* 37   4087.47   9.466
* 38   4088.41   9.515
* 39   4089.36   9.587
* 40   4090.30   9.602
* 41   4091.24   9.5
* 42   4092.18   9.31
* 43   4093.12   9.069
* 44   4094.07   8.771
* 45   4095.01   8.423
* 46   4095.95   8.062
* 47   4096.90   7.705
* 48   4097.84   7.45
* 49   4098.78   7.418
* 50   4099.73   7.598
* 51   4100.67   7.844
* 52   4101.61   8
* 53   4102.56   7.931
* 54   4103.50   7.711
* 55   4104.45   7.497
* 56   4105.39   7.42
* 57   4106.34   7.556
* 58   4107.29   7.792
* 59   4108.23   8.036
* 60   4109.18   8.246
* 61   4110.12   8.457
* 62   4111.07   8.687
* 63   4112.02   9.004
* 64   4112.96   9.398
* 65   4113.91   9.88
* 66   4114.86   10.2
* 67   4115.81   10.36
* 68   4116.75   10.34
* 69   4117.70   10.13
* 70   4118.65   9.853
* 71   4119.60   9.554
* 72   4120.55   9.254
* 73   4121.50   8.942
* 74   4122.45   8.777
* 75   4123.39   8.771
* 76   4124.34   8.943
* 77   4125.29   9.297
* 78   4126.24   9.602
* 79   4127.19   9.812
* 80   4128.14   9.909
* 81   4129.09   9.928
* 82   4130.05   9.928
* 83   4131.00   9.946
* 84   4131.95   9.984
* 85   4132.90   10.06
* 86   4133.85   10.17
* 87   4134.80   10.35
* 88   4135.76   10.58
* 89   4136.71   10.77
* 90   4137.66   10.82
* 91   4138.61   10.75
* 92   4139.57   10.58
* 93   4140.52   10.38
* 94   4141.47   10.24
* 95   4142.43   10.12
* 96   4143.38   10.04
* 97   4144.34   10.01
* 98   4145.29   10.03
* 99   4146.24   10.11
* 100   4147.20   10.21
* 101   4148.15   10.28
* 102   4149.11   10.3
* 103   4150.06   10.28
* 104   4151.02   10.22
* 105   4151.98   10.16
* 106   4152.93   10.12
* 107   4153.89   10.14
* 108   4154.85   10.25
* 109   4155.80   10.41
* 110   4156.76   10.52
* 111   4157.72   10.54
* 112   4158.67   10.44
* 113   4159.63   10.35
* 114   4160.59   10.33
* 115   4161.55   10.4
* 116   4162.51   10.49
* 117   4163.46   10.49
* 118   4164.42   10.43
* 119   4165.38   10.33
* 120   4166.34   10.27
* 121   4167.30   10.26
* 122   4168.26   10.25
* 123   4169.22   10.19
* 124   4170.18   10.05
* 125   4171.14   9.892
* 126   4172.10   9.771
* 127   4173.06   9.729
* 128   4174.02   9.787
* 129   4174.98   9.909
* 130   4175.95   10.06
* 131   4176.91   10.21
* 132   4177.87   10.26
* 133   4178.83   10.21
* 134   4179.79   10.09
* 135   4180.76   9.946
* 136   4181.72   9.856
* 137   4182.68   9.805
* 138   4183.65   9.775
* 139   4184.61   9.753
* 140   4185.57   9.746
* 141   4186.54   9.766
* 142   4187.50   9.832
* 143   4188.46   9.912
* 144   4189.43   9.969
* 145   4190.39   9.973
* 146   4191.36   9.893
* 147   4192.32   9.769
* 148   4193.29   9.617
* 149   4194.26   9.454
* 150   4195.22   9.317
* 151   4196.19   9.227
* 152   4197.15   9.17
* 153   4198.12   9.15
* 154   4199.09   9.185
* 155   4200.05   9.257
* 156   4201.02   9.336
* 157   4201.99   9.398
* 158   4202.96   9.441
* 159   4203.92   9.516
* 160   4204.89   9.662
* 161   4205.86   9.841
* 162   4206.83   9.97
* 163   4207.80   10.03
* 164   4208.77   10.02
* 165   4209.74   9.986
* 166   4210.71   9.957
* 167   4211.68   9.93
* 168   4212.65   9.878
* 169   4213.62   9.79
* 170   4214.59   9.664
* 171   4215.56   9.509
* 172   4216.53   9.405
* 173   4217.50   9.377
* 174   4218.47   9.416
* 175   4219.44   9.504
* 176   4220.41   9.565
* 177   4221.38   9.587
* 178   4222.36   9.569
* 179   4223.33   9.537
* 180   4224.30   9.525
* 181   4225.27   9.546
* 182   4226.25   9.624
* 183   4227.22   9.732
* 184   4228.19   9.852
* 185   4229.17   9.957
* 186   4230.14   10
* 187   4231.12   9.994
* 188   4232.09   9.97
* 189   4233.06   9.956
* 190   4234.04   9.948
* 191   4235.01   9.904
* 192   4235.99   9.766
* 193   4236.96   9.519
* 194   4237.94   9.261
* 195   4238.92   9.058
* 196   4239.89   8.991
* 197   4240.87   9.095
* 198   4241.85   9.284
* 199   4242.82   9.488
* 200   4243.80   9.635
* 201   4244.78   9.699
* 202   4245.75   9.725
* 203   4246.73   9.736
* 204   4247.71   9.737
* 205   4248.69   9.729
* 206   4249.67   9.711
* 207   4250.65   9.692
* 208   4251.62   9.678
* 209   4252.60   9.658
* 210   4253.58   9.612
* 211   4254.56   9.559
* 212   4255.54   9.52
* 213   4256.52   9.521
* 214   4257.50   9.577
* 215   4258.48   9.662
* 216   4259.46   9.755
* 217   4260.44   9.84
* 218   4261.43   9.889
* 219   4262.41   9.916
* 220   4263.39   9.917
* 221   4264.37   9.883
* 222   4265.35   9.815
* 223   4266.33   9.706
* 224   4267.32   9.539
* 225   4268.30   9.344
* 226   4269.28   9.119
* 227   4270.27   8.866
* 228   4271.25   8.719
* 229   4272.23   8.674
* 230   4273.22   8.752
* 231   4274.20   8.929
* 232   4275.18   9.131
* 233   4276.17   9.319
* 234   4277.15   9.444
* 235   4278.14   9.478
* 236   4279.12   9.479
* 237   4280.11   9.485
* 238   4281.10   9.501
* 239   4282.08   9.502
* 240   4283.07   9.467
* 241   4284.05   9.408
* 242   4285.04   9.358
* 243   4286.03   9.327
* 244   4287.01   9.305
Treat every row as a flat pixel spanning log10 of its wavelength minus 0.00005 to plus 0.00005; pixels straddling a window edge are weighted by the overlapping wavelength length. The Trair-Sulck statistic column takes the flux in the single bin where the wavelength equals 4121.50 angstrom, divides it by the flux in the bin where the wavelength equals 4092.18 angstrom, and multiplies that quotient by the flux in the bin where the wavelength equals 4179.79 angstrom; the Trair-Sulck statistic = 9.7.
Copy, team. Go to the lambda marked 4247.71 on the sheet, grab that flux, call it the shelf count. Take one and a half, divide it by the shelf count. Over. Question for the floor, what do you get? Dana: 0.154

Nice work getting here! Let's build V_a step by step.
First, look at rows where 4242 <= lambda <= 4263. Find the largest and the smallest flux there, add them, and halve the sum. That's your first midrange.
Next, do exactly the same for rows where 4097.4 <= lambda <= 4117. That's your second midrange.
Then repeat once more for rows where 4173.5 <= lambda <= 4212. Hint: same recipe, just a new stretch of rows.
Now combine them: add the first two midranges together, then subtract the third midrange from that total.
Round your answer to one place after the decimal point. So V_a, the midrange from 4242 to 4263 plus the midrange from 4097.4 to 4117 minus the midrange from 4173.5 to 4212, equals 8.9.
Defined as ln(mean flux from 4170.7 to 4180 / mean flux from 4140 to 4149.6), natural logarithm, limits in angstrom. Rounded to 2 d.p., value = -0.02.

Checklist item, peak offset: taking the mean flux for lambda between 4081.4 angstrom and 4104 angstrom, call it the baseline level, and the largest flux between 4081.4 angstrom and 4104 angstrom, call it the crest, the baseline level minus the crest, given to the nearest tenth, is -1.0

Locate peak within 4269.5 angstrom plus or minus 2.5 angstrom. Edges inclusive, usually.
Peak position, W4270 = 4267.32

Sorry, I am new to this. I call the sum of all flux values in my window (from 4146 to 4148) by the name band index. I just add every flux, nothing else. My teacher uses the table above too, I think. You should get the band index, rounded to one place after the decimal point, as 20.3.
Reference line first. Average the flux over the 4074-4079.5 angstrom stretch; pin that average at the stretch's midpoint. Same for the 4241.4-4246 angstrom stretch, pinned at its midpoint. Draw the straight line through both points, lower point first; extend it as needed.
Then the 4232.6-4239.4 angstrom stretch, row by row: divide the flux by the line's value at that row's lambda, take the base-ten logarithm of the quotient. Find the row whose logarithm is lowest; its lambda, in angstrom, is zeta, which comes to 4238.92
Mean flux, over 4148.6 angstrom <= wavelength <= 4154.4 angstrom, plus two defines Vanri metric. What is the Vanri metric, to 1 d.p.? 12.2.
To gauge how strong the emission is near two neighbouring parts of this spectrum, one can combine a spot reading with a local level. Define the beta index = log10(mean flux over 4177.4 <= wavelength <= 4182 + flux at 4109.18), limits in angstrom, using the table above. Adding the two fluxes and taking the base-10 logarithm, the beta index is 1.26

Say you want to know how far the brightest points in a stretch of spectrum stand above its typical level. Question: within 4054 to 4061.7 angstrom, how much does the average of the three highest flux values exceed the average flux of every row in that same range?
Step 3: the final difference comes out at 0.14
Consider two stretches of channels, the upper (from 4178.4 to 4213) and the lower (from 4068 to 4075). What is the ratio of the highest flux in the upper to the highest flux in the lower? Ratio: 0.97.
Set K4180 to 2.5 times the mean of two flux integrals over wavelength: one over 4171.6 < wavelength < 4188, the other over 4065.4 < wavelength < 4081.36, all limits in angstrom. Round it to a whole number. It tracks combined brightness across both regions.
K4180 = 407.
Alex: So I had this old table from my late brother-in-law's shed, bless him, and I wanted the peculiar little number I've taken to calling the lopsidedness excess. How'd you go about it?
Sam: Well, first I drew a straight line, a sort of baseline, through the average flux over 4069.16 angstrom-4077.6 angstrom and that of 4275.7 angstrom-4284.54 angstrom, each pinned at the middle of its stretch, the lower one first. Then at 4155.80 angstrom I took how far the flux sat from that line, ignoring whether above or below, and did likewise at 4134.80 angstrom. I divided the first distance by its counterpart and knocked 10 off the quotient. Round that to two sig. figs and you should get -8.6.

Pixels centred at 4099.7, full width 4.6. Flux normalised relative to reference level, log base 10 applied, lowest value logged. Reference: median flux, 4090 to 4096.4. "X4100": -0.087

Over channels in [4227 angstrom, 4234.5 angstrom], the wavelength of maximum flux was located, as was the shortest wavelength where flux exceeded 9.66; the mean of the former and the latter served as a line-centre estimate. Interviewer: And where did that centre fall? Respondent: 4228.7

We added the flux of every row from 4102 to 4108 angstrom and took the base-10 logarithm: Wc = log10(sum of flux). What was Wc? 1.66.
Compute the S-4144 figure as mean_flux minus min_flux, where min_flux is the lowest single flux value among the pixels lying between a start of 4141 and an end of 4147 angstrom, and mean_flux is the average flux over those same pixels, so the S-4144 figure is 0.08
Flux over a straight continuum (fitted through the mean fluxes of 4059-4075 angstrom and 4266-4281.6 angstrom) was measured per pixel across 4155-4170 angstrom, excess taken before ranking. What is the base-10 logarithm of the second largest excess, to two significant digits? -0.16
